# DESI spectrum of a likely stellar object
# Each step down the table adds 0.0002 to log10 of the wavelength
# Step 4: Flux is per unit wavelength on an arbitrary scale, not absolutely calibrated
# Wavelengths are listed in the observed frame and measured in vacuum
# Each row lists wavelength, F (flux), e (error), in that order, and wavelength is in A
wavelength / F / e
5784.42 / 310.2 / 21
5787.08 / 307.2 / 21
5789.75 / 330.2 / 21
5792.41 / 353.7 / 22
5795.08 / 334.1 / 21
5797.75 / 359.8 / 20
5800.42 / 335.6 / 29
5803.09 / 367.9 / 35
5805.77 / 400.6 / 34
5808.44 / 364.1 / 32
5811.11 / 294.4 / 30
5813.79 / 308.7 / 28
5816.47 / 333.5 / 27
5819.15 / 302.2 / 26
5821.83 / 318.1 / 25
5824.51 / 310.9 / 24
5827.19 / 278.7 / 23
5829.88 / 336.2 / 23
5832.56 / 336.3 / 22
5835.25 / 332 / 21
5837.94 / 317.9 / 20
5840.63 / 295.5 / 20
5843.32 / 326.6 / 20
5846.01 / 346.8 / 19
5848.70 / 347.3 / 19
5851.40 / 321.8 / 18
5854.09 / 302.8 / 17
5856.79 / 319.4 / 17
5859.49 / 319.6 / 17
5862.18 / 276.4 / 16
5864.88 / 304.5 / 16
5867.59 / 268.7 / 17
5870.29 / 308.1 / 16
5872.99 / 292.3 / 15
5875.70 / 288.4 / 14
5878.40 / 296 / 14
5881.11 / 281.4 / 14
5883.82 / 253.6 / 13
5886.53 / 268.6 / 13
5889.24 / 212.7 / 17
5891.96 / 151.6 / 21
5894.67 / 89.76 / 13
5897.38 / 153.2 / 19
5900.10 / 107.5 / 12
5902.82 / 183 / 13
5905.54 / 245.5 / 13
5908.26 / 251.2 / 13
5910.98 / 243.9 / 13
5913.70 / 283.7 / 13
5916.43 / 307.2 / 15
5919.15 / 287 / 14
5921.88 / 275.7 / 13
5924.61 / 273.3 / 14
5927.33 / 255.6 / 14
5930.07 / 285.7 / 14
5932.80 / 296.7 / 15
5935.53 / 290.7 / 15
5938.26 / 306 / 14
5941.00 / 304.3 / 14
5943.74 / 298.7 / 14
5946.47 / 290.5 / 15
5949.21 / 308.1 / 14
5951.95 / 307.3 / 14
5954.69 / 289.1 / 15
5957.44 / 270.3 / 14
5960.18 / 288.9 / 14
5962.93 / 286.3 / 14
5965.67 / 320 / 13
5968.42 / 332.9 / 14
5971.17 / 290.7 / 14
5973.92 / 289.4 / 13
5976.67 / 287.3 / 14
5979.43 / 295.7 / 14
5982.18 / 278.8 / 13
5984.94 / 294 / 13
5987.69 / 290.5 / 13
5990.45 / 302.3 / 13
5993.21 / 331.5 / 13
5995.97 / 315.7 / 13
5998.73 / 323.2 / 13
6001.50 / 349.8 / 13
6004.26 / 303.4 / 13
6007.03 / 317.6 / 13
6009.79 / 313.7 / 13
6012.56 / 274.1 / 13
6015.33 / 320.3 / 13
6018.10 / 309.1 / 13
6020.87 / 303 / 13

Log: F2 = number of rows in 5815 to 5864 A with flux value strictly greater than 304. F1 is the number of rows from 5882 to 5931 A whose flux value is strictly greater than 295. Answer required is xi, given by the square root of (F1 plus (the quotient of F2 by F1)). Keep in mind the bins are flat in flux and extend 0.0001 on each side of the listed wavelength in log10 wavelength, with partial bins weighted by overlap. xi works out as 3.7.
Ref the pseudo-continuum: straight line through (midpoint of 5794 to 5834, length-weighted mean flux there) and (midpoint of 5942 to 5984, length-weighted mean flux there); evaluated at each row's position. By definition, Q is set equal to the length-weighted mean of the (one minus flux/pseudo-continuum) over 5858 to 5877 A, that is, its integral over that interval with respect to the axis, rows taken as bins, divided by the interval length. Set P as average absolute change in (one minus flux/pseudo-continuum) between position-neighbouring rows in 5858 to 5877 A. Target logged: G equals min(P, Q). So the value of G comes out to 0.078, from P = 0.086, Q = 0.08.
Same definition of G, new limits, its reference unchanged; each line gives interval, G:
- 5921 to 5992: 0.014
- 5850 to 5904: 0.105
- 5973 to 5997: -0.028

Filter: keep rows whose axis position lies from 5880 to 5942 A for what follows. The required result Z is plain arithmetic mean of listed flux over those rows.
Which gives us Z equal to 244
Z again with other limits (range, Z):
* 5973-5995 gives 296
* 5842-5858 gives 327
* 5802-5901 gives 290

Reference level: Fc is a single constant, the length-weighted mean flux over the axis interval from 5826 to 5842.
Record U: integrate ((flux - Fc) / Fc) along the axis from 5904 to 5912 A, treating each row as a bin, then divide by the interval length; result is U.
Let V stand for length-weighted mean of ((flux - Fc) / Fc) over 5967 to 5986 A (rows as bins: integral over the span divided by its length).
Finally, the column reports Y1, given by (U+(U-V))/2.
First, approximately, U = -0.22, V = -0.065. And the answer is -0.19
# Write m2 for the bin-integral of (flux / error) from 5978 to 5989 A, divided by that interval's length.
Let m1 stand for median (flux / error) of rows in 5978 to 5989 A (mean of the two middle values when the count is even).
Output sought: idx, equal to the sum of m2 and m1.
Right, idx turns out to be 44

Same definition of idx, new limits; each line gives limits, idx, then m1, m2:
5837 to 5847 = 32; 16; 16.3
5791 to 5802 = 31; 16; 15.3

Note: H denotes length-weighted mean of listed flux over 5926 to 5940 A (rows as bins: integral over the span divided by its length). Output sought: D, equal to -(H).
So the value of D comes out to -287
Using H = 287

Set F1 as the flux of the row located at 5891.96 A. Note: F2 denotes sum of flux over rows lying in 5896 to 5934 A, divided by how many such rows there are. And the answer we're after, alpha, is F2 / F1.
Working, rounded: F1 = 151.6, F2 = 246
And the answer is 1.63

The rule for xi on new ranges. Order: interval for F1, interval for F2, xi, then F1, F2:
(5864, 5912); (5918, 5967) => 2.2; 3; 5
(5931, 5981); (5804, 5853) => 3.2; 9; 14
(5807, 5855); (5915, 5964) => 4.0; 16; 5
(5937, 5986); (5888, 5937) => 2.9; 8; 1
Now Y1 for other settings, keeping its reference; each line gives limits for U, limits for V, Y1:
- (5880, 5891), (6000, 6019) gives -0.20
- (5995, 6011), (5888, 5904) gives 0.28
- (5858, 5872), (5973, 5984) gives -0.02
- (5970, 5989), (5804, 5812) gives -0.15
